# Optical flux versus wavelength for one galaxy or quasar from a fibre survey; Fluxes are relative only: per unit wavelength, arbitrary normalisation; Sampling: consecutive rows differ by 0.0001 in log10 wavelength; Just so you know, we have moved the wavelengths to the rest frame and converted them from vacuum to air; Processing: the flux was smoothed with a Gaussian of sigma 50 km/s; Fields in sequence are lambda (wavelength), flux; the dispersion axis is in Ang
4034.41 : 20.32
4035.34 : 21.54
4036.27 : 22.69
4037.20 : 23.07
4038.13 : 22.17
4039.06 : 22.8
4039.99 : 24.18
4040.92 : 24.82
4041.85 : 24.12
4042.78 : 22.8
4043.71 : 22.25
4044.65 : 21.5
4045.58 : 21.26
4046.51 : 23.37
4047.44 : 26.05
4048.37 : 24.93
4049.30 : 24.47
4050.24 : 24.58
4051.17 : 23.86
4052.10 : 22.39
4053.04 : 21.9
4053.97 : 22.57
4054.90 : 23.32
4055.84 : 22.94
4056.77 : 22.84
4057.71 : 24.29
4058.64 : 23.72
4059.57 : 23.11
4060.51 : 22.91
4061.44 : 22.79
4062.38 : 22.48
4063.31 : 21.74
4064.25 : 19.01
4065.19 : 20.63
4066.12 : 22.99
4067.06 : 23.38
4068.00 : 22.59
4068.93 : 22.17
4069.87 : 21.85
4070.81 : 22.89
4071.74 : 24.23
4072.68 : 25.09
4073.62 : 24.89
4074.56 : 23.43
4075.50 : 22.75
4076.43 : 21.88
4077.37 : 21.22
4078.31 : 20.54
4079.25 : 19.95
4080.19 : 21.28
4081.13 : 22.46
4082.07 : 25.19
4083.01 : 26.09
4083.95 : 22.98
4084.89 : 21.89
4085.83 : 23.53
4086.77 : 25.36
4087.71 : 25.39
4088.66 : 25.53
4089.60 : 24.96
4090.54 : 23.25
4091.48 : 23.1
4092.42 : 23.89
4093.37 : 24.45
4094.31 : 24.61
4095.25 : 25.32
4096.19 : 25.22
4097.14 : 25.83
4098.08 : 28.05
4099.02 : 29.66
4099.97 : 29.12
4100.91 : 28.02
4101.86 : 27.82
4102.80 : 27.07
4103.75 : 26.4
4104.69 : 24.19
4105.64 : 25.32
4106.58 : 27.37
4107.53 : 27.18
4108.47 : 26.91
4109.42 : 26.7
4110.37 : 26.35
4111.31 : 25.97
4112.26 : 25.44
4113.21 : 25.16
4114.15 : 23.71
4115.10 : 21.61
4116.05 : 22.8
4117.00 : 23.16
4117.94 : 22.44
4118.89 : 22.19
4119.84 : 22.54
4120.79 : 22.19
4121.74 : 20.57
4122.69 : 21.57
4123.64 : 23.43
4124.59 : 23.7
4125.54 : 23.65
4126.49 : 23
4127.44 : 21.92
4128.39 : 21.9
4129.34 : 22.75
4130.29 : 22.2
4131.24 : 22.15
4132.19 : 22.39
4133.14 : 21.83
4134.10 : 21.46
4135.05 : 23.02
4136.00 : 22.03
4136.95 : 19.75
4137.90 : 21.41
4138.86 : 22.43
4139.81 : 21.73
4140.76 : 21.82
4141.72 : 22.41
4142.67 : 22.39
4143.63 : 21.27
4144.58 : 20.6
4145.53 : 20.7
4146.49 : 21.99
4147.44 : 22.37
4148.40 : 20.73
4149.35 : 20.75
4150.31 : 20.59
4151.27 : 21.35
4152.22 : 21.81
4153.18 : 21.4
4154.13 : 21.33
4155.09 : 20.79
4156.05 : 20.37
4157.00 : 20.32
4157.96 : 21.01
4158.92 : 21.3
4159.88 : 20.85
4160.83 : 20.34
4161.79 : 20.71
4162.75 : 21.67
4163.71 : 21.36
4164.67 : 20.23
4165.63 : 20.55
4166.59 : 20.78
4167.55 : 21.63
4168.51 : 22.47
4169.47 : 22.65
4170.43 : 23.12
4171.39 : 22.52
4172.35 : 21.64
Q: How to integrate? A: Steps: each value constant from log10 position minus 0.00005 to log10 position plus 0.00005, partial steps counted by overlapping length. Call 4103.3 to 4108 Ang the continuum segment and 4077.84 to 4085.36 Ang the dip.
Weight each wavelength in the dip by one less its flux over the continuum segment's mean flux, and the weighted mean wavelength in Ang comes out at 4080.9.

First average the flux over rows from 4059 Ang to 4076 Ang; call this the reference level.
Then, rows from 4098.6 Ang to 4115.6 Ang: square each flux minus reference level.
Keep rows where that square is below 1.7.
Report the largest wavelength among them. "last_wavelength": 4115.10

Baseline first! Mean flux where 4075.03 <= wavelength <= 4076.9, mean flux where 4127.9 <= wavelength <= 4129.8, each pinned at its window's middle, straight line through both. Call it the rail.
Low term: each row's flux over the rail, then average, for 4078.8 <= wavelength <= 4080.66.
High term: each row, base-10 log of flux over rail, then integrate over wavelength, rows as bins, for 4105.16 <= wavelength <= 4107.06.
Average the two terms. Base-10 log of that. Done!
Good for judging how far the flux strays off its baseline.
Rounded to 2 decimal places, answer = -0.28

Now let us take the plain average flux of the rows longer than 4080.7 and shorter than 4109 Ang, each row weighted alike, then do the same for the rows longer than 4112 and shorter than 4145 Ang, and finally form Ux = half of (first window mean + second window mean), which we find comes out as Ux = 23.9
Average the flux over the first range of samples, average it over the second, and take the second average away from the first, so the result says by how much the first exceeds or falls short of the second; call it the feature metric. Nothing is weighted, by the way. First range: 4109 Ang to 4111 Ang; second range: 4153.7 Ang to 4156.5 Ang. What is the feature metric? 5.7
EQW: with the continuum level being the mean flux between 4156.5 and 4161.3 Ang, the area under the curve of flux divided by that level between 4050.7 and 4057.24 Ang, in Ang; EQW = 7.18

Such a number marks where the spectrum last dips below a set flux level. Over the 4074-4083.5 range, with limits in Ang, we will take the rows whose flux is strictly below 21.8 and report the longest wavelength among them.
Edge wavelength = 4080.19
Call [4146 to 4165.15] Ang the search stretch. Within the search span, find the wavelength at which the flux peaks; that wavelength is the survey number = 4147.44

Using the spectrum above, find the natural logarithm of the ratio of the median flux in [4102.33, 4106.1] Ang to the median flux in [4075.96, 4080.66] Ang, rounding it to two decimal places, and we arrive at 0.20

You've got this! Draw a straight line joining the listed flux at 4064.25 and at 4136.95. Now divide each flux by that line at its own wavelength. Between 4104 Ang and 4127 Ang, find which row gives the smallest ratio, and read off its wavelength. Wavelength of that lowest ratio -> 4121.74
